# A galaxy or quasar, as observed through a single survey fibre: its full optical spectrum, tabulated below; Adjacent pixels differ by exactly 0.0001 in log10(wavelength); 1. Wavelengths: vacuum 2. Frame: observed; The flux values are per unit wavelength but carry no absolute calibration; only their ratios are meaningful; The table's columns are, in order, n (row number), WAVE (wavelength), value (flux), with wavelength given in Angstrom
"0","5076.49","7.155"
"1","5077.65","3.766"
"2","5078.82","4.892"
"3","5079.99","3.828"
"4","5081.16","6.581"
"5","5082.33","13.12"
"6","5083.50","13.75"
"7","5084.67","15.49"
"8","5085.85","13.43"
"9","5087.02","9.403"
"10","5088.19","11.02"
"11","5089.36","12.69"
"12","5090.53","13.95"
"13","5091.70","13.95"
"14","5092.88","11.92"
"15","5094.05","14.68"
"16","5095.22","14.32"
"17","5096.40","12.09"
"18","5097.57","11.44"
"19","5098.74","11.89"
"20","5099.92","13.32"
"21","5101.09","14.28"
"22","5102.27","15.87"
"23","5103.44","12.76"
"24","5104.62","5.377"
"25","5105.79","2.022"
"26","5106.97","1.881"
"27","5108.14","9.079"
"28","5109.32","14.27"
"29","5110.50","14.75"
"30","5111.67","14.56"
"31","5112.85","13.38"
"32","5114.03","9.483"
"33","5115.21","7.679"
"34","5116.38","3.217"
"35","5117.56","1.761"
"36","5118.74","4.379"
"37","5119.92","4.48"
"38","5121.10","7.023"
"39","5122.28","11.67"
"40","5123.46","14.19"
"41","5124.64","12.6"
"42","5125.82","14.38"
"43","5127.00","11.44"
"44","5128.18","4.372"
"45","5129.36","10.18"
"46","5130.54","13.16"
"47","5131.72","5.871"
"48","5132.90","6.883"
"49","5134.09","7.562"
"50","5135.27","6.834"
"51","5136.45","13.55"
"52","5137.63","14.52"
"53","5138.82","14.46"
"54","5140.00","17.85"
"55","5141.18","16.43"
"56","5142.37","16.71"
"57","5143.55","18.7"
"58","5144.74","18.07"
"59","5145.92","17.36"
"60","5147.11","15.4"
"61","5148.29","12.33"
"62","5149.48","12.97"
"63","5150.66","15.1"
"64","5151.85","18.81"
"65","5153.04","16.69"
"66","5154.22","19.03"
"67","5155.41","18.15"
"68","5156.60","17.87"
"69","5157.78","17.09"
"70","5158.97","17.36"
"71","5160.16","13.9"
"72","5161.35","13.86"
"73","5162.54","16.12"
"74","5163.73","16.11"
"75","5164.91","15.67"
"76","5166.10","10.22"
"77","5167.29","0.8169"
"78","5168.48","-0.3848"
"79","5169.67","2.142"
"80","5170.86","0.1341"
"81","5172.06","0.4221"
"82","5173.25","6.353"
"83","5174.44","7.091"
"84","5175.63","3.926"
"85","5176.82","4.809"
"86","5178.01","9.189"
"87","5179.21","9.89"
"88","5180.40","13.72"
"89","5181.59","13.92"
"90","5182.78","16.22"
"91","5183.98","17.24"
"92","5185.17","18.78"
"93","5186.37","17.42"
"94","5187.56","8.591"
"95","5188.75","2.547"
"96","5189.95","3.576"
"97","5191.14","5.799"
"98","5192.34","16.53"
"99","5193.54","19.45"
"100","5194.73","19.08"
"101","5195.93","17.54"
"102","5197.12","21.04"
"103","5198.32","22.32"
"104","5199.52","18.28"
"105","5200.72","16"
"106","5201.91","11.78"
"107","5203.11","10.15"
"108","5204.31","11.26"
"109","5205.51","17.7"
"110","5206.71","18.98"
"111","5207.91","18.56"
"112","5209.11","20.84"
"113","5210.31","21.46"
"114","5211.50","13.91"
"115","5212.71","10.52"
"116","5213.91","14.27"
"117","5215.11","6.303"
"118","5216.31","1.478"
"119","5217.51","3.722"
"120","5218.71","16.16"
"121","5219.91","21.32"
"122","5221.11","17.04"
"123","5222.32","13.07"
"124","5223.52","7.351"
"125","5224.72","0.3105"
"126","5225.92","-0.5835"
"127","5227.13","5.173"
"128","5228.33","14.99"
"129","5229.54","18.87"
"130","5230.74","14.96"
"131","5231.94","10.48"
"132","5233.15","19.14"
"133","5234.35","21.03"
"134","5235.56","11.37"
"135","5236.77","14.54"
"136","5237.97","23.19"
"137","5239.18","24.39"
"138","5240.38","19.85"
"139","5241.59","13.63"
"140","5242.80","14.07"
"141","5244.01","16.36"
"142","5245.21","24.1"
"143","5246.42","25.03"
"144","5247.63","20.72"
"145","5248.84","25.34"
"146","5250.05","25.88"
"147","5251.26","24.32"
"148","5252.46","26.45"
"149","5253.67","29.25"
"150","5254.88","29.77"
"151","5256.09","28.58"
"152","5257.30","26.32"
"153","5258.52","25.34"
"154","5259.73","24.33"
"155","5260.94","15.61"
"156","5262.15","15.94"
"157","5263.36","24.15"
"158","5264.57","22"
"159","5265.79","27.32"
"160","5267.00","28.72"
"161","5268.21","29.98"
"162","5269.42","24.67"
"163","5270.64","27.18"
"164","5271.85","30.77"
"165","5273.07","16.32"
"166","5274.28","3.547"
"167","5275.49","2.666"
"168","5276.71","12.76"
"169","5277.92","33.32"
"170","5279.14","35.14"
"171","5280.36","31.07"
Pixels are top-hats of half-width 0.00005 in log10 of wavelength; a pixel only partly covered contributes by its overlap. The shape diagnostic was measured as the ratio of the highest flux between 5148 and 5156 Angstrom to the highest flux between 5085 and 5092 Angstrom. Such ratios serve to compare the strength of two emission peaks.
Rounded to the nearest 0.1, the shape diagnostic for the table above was 1.4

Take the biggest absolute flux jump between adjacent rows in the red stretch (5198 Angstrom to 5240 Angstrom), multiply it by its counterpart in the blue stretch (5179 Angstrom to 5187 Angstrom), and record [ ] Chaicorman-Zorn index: 48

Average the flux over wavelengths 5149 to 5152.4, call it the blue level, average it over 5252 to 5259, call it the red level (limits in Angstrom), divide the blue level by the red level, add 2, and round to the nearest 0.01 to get 2.57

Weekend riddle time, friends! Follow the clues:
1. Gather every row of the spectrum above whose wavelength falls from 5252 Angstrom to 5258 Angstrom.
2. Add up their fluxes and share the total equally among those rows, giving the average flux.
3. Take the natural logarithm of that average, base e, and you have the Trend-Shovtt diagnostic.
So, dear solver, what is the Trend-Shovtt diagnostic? 3.3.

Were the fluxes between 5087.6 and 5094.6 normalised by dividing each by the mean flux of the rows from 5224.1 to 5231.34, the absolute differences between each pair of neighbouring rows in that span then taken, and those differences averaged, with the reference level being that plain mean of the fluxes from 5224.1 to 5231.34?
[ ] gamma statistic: 0.17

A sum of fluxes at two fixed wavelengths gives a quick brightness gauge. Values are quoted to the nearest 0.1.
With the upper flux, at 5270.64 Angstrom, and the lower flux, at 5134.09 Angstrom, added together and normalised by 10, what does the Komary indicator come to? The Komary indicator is 3.5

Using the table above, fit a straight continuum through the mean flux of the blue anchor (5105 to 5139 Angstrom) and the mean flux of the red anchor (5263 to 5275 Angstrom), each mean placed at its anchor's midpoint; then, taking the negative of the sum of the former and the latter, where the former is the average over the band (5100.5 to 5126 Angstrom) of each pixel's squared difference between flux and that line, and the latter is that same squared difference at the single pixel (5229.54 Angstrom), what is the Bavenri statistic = -26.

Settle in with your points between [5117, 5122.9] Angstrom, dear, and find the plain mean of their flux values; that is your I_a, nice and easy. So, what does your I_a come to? 6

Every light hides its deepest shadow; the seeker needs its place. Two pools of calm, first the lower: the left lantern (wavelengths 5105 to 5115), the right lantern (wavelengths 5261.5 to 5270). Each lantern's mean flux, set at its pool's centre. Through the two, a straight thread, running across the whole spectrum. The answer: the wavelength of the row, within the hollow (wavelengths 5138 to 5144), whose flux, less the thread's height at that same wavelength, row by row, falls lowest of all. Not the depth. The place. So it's 5138.82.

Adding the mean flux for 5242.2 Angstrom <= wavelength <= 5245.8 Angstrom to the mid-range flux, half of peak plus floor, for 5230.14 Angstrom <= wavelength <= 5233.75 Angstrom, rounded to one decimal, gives 33.0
